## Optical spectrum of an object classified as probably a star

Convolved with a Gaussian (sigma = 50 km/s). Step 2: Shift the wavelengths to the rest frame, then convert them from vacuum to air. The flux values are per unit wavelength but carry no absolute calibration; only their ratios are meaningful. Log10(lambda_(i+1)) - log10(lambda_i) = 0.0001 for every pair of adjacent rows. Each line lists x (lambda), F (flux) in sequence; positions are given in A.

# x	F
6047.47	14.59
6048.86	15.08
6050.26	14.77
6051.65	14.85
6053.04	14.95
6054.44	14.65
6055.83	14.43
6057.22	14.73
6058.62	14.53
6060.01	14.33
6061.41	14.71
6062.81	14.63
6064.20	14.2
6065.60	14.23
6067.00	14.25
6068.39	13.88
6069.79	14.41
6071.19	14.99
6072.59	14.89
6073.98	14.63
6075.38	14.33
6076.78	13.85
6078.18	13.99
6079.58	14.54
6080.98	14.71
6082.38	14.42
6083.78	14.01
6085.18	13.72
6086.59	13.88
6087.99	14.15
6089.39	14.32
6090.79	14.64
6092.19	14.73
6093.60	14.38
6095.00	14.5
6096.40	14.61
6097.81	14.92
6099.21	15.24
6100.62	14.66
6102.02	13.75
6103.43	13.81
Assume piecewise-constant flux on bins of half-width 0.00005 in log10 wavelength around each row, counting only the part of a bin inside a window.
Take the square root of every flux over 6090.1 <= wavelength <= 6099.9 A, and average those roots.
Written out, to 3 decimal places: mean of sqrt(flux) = 3.836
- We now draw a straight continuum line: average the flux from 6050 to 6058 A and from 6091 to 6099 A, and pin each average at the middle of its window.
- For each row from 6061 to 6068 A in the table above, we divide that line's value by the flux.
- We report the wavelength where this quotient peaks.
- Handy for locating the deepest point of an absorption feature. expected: 6064.20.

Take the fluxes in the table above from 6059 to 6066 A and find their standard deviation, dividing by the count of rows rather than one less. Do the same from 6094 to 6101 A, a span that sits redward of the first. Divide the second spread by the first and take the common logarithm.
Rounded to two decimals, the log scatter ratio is 0.10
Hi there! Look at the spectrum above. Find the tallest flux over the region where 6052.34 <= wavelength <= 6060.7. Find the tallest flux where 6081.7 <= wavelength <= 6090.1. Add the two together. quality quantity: 29.4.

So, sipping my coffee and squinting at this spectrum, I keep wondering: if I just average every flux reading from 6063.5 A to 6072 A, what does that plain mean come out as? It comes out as 14.3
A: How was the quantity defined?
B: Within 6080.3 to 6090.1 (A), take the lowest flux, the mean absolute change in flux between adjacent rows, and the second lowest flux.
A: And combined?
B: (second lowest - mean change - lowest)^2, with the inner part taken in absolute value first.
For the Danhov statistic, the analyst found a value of 0.011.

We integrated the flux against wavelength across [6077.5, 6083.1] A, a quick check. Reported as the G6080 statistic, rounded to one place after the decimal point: 80.7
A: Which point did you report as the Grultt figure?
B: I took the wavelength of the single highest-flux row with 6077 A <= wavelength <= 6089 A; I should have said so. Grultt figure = 6080.98 A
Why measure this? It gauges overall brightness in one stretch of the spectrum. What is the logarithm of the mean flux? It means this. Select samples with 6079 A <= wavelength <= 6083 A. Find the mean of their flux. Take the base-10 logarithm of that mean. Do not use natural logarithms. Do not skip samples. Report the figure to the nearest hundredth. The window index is 1.16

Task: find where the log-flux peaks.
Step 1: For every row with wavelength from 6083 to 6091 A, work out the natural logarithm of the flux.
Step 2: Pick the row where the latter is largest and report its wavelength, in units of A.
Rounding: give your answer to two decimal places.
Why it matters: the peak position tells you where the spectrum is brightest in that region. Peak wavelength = 6090.79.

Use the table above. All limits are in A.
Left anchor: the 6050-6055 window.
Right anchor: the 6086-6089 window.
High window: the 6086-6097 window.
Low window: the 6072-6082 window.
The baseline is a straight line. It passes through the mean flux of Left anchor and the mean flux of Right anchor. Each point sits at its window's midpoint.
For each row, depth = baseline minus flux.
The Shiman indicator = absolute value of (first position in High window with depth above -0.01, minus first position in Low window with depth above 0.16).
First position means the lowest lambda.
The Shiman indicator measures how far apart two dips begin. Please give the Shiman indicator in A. 9.8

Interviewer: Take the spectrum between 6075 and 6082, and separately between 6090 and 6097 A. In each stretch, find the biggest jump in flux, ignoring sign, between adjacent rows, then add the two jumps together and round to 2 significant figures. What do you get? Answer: 0.90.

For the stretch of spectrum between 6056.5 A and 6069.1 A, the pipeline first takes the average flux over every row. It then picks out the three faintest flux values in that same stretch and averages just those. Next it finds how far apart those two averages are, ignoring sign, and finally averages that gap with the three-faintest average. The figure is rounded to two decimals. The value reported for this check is 7.19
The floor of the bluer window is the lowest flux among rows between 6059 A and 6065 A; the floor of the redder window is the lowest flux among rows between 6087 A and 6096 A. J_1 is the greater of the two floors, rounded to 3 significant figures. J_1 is 14.2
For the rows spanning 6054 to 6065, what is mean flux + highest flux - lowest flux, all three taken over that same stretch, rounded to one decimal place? 15.1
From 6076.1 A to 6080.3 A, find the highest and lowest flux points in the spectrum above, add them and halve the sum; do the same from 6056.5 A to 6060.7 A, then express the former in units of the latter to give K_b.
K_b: 0.977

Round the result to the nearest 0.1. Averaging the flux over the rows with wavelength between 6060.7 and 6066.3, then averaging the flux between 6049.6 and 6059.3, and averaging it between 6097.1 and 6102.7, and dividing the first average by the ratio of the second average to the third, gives 14.4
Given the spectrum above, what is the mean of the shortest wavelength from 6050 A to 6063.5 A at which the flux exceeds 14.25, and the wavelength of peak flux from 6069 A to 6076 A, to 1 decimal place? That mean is 6060.7 A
